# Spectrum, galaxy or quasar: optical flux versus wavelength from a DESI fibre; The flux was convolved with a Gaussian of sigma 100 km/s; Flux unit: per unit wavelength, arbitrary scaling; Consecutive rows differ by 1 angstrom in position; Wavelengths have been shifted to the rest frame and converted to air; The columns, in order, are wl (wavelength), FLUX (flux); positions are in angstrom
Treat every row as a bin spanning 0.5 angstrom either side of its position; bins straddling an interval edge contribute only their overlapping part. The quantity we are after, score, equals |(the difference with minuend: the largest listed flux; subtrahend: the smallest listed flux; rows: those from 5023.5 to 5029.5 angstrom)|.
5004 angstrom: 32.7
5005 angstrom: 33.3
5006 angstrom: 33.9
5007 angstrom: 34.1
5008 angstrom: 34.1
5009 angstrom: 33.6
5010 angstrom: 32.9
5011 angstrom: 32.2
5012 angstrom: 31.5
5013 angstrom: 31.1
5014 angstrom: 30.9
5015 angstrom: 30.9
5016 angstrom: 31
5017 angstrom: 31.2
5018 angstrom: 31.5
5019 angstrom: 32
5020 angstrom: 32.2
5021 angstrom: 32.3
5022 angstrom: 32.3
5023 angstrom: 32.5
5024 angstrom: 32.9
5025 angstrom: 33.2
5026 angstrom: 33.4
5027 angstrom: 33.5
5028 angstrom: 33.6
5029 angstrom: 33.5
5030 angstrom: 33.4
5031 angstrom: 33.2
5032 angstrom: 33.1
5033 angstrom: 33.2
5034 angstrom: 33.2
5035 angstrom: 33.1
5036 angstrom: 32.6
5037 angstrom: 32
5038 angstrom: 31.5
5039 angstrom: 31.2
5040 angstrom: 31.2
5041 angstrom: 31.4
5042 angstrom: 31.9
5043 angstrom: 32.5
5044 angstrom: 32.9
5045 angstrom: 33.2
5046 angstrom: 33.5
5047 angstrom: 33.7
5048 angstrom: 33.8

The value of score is 0.7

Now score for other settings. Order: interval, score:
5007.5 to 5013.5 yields 3.0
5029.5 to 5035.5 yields 0.3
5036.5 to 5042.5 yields 0.8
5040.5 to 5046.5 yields 2.1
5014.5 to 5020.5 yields 1.3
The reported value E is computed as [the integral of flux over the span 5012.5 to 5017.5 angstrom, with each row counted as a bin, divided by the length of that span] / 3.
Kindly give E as 10.3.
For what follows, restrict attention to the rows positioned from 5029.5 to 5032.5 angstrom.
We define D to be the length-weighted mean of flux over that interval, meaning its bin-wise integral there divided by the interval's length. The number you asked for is 33.2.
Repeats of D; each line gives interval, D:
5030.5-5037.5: 32.9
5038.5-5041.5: 31.3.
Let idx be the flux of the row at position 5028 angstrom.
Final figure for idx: 33.6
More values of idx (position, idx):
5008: 34.1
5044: 32.9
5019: 32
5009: 33.6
